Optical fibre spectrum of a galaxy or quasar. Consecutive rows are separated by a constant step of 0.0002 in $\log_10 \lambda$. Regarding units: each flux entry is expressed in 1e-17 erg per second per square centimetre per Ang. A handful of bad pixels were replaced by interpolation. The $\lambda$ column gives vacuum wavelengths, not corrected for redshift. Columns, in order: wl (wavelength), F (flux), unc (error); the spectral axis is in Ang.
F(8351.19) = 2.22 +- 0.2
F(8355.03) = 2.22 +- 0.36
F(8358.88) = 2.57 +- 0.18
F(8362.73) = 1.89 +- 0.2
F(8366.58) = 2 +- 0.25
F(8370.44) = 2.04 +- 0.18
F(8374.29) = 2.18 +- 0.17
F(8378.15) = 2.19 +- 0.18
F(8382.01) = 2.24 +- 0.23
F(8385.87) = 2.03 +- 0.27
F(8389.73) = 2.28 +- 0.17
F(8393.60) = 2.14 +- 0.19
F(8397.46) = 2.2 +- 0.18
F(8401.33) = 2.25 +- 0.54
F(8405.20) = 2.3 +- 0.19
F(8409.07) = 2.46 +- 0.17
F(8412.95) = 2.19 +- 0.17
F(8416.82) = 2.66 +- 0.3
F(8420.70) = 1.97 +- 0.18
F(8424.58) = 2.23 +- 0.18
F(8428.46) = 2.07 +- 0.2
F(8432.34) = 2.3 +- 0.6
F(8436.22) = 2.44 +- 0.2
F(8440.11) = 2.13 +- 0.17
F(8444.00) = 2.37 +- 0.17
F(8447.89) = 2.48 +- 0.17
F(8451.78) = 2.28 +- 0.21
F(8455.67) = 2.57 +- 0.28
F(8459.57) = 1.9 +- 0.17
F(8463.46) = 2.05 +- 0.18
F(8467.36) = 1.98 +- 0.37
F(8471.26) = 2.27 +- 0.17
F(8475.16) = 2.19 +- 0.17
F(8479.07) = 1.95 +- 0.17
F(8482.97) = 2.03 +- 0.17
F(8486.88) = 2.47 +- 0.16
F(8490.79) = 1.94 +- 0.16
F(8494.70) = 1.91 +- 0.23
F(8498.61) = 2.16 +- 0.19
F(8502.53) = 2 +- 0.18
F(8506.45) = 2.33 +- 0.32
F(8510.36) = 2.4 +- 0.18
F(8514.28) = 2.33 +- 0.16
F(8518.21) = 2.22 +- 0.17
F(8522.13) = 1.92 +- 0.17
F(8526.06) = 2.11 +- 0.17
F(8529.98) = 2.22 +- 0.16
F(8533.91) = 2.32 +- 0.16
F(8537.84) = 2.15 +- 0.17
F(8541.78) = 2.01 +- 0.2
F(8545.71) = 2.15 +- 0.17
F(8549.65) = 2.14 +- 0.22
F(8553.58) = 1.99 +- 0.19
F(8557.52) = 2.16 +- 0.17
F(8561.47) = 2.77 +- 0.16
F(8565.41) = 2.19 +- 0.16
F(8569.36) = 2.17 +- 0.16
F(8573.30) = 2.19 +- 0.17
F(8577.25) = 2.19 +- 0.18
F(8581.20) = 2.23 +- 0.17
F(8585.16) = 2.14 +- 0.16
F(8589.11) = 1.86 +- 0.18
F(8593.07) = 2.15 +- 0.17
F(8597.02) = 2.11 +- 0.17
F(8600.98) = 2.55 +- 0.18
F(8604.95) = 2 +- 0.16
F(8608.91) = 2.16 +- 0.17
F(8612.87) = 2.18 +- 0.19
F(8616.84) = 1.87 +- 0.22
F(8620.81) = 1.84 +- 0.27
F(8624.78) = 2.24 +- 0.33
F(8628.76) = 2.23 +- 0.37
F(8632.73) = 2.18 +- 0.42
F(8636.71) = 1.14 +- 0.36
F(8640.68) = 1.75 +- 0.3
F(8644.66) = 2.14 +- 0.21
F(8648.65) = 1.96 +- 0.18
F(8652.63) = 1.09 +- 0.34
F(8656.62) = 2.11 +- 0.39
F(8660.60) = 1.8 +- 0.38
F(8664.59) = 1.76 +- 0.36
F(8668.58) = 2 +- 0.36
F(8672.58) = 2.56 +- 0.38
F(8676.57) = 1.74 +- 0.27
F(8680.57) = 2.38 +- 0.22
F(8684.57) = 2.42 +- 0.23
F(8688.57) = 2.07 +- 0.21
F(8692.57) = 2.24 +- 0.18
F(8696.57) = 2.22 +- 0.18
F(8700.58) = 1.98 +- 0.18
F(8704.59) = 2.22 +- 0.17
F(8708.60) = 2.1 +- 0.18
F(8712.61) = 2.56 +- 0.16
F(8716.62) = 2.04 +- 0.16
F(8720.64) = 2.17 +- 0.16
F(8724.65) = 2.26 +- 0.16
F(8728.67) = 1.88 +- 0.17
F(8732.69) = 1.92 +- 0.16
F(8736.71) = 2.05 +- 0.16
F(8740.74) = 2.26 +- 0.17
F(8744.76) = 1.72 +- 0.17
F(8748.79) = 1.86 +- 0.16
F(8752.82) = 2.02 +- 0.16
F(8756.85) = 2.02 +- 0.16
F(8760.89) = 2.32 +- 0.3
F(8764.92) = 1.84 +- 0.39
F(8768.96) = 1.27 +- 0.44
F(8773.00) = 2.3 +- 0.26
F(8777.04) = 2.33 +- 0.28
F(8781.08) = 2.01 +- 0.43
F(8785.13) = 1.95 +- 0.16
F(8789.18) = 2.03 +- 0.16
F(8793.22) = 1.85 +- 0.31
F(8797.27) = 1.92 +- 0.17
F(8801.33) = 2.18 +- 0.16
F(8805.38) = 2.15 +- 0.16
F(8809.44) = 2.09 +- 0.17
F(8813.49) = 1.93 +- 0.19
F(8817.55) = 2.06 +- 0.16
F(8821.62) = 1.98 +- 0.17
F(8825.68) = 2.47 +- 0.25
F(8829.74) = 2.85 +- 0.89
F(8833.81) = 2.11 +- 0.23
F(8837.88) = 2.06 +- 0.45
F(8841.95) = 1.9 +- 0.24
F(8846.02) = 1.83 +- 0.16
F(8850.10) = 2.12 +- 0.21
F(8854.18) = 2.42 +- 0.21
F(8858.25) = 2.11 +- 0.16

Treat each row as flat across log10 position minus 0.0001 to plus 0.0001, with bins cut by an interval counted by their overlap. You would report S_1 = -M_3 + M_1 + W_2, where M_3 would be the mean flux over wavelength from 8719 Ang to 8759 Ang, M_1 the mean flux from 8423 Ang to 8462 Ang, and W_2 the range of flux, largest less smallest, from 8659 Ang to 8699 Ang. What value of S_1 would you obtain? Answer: 1.1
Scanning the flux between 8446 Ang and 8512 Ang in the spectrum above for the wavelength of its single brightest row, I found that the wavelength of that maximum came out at 8455.67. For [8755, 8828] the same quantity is 8825.68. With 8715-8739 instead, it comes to 8724.65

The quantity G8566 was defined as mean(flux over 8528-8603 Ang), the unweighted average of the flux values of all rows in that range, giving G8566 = 2.19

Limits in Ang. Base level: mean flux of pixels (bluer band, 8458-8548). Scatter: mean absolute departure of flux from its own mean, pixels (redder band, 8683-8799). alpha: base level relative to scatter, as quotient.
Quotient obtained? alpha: 11.7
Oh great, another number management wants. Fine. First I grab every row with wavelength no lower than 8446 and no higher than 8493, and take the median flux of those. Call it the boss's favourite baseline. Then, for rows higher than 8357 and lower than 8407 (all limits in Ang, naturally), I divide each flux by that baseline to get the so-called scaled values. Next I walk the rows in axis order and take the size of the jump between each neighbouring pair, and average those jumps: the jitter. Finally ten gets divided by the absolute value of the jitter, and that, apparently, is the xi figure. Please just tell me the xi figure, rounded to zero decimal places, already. 142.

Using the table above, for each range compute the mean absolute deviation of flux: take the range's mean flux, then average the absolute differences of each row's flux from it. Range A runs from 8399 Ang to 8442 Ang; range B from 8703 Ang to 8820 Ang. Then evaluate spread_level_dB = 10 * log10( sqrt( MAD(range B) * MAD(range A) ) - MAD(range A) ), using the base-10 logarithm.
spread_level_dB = -20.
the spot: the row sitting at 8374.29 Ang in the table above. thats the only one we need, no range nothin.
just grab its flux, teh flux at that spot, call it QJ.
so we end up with 2.18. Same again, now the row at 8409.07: 2.46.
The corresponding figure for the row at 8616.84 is 1.87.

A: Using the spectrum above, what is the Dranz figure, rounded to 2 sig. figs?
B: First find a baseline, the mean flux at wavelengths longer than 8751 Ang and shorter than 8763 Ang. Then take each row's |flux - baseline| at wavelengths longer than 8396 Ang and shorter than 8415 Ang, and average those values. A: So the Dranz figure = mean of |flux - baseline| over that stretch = 0.16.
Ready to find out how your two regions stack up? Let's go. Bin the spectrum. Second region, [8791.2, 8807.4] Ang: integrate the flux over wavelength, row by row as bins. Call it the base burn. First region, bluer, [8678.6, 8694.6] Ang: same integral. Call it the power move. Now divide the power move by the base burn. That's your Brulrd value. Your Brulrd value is 1.11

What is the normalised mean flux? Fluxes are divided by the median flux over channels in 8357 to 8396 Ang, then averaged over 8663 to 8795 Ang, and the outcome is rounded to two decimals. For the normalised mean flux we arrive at 0.96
